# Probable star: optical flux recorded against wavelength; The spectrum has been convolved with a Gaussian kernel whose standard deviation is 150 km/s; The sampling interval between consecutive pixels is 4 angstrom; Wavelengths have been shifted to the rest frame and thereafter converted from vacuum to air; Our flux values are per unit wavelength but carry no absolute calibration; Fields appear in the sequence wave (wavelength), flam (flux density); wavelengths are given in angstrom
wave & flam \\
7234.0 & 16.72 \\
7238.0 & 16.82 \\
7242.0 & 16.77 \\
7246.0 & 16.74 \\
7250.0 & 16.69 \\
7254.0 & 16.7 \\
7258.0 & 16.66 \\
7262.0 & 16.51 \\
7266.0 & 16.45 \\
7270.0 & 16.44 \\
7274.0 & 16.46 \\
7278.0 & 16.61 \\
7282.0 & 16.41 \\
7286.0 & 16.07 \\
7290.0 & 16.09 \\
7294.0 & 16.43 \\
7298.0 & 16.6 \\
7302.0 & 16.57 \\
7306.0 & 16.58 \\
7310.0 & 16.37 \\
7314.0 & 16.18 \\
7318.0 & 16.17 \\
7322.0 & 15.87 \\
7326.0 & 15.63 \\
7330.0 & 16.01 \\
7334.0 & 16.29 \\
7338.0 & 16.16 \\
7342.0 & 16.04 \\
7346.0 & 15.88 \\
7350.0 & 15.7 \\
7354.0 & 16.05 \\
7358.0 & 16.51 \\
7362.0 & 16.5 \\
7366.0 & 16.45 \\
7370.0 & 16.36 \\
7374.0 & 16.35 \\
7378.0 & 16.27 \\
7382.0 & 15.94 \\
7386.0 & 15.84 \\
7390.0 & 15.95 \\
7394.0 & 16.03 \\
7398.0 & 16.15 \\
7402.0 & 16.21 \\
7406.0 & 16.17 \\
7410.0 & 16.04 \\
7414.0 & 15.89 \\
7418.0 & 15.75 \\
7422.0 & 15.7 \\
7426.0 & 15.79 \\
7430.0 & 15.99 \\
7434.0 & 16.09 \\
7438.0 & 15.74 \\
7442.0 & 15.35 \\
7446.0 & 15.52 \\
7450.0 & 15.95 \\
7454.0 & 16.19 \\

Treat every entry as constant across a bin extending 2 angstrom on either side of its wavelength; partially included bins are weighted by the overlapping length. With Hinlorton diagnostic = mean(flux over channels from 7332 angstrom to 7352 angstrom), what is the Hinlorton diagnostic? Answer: 16.0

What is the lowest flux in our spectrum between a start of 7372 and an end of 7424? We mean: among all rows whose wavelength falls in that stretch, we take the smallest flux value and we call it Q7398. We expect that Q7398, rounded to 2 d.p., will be 15.70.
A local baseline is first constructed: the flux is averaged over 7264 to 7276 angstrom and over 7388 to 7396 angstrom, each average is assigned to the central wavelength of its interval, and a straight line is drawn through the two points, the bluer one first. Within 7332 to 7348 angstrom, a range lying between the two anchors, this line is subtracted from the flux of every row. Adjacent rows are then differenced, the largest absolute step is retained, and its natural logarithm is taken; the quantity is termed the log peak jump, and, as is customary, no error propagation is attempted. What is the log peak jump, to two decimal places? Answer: -1.93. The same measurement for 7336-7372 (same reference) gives -0.74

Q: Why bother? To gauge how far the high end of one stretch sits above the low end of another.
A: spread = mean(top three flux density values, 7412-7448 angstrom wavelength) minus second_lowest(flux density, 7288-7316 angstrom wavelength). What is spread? -0.19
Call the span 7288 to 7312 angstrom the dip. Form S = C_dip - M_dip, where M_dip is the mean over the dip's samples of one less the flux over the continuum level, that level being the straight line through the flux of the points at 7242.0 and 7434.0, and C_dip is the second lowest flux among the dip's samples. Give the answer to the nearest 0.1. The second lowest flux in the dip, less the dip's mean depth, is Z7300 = 16.4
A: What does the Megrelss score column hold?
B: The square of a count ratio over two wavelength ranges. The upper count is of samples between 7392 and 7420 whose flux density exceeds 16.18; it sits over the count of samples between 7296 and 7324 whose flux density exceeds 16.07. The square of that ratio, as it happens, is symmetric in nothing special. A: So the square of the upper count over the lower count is 0.03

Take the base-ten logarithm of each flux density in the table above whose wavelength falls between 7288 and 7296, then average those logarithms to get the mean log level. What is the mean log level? 1.211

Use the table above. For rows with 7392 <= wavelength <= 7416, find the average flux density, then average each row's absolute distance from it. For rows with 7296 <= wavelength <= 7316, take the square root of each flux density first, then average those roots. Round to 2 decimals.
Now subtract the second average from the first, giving -3.96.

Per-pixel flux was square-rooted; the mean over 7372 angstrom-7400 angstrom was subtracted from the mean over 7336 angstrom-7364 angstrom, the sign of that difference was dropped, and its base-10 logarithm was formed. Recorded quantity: -2.27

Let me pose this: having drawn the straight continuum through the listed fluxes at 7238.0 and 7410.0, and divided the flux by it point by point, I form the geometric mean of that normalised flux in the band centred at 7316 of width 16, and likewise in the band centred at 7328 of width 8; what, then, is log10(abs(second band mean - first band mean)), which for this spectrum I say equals -1.78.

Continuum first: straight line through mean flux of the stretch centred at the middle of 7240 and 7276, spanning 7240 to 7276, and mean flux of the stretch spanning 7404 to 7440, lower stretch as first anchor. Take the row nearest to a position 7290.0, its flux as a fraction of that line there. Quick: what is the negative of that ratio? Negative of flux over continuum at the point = -0.98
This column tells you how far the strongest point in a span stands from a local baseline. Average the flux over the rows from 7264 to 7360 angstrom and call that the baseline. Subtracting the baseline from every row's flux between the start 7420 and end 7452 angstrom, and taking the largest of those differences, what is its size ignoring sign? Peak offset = 0.14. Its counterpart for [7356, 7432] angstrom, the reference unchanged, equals 0.28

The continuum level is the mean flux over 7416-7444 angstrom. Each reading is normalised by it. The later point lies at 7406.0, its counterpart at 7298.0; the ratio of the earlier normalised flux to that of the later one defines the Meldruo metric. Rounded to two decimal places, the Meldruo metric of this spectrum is 1.03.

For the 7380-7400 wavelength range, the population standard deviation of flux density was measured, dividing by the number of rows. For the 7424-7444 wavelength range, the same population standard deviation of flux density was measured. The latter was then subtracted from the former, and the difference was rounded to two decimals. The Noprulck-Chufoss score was -0.15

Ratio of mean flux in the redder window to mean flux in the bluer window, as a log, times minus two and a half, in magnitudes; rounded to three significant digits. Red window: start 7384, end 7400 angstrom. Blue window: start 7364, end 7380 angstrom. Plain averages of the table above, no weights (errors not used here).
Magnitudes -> 0.0245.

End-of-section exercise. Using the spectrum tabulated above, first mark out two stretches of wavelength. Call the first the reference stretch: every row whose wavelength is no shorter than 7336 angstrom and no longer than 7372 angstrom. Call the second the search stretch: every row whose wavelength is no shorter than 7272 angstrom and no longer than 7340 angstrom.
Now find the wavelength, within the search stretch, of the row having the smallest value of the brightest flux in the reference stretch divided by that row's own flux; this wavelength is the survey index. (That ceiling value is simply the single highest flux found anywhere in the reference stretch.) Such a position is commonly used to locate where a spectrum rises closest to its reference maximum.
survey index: 7278.0 angstrom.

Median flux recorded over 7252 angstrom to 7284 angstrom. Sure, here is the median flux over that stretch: 16.5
